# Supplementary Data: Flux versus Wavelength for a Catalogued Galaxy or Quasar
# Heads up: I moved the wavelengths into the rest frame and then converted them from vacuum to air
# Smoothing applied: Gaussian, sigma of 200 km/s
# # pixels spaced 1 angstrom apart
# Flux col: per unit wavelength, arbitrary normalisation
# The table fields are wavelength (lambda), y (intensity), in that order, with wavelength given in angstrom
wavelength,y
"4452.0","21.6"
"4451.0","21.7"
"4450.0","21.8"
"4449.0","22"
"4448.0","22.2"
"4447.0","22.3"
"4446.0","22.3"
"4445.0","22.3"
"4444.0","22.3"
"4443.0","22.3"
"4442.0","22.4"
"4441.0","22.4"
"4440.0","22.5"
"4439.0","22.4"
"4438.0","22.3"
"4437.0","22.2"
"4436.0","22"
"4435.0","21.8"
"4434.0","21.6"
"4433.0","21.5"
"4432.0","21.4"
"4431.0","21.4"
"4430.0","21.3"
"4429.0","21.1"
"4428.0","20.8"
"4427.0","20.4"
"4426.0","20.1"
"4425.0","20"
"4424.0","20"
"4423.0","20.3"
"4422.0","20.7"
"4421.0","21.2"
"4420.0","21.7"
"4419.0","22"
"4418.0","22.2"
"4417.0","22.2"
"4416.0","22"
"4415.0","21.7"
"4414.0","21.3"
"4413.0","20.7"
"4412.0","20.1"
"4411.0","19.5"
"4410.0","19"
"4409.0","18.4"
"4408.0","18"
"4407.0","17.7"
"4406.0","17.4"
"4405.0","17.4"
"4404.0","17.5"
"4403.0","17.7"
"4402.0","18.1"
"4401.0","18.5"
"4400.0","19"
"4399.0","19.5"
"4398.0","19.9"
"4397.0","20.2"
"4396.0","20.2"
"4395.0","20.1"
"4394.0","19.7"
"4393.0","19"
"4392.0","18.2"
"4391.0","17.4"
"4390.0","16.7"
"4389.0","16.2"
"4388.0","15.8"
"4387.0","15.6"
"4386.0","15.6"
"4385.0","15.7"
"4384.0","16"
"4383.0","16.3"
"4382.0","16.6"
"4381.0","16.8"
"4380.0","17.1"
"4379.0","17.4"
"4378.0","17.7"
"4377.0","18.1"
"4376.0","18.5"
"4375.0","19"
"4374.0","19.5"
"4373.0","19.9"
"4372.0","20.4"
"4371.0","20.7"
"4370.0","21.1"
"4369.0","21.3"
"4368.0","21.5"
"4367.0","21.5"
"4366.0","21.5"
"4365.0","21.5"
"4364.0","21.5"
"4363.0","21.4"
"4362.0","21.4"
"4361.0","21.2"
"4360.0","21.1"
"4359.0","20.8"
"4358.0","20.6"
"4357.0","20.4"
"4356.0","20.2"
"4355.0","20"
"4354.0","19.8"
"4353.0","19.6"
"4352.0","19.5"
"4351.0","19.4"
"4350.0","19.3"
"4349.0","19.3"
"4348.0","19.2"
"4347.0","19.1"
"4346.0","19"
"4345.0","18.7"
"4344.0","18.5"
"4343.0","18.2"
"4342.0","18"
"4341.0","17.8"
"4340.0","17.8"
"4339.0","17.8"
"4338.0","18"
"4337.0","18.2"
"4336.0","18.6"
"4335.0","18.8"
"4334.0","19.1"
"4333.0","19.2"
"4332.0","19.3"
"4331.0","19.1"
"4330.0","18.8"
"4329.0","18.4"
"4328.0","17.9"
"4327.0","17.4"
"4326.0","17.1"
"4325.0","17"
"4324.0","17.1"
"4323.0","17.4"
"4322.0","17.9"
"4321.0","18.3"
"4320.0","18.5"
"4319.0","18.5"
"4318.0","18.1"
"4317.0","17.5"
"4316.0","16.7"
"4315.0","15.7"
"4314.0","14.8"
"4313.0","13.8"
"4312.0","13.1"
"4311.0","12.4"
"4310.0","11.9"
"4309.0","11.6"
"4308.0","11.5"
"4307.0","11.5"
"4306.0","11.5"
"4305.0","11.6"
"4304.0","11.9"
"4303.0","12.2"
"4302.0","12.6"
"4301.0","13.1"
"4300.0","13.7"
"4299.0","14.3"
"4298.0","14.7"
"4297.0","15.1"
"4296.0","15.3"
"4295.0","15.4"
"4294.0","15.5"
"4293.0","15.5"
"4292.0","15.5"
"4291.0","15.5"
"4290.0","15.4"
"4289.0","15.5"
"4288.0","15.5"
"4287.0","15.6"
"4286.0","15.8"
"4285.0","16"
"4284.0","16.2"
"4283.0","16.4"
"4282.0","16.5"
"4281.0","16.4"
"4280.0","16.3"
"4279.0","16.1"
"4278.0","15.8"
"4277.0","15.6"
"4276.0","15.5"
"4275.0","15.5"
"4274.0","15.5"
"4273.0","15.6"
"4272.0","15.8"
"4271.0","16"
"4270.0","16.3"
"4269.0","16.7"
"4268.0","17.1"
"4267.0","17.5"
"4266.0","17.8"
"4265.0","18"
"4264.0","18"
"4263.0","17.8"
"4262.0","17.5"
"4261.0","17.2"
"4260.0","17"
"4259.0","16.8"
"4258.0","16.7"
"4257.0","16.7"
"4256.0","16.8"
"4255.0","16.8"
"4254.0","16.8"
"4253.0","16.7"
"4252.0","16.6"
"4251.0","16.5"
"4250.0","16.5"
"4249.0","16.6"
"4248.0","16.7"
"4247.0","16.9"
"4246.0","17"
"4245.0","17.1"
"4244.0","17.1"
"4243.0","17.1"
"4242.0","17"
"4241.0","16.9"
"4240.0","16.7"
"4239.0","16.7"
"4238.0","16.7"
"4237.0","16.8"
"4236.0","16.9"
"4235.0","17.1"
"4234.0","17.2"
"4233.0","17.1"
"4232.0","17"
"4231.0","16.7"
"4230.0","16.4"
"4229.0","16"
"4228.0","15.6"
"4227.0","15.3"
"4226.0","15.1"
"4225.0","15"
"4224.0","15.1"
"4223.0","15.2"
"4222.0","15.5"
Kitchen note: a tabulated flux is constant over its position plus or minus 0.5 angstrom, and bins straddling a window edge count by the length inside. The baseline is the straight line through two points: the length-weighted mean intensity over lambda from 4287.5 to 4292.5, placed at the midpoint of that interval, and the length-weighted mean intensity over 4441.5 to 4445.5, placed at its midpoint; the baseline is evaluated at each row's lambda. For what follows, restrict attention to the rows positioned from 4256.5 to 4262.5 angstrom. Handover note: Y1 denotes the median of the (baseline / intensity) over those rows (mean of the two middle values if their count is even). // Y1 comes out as 0.84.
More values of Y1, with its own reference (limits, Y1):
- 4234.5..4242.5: 0.79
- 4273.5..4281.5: 0.95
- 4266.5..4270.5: 0.86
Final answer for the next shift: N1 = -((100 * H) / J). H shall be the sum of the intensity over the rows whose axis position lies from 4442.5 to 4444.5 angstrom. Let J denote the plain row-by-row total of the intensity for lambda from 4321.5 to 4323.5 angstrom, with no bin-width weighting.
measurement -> -126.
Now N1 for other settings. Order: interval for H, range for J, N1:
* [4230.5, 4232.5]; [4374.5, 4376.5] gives -90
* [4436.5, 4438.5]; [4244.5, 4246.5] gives -130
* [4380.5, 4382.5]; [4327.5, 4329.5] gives -92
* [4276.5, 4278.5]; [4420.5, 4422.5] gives -75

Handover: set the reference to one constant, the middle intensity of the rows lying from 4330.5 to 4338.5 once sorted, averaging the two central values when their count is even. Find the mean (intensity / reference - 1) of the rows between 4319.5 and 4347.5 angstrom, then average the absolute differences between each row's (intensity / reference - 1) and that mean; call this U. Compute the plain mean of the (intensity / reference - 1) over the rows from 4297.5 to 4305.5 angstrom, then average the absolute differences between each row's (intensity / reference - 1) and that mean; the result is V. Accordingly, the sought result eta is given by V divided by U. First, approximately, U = 0.030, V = 0.049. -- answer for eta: 1.66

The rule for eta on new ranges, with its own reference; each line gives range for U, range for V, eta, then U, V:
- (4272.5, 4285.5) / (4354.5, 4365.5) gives 1.38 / 0.018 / 0.025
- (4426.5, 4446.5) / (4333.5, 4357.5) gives 1.25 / 0.028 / 0.034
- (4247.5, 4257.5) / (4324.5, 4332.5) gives 8.07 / 0.005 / 0.041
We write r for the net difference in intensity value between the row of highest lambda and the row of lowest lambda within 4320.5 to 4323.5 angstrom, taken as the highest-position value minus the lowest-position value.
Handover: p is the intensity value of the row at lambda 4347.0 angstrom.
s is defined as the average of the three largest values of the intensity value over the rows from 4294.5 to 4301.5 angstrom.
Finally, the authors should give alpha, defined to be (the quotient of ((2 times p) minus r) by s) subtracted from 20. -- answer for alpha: 17.4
